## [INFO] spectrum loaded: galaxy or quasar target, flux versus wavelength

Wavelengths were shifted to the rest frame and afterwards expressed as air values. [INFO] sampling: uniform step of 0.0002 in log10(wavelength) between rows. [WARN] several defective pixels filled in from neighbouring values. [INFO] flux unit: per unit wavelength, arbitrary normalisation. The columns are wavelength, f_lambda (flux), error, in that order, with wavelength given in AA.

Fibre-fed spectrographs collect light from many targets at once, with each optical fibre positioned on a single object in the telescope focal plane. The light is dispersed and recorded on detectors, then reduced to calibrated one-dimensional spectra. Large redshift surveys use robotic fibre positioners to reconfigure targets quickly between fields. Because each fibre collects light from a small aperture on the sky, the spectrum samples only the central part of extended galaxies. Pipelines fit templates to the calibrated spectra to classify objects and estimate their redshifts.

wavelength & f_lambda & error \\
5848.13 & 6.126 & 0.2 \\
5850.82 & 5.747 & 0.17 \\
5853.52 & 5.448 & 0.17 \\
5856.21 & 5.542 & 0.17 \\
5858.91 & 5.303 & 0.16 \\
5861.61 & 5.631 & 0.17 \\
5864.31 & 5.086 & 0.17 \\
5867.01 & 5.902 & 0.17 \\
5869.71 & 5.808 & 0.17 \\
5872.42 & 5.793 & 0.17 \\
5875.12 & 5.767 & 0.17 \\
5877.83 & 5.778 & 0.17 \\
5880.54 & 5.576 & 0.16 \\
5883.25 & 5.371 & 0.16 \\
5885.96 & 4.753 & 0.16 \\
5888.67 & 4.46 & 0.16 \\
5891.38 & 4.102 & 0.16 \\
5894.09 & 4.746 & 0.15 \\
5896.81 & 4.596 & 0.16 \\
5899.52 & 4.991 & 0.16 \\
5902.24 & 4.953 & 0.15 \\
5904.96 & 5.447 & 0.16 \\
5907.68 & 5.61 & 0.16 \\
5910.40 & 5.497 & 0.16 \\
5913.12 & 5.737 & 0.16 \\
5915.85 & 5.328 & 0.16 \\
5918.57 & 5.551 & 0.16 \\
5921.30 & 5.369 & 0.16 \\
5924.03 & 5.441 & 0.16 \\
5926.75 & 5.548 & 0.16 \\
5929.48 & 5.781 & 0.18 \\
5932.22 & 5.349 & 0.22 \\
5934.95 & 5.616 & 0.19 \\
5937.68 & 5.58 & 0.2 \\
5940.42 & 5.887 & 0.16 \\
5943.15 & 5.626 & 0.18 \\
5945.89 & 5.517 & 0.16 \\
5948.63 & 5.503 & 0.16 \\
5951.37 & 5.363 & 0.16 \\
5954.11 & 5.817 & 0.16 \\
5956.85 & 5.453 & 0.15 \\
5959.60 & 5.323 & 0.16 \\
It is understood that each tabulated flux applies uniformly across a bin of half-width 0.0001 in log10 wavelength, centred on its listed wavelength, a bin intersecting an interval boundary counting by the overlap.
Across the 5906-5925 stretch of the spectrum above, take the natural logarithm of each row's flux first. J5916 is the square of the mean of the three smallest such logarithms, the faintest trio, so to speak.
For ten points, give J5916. 2.83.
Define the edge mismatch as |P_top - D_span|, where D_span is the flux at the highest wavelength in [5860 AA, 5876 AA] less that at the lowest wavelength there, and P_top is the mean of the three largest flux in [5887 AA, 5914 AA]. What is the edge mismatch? 5.48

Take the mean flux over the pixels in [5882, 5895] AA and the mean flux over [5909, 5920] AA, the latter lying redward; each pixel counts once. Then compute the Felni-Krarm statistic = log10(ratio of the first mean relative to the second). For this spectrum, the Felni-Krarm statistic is -0.07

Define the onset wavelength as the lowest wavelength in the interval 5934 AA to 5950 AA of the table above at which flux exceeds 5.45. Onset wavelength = 5934.95 AA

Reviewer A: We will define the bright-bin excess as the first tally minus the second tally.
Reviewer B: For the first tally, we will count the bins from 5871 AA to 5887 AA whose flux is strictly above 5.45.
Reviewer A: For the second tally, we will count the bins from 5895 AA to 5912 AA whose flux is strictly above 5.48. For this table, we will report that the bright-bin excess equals 2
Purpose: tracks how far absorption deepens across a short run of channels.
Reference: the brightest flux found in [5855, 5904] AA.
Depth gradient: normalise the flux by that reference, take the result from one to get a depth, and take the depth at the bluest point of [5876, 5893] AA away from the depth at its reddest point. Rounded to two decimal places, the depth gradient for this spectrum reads 0.28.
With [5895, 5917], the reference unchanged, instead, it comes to -0.12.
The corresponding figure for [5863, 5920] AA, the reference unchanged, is -0.08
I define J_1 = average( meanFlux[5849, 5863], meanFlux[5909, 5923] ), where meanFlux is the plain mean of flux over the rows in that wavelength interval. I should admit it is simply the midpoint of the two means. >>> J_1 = 5.52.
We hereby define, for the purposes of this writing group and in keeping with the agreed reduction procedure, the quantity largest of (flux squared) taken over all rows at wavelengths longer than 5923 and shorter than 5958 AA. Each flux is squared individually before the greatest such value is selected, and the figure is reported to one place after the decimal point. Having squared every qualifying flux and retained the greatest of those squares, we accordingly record 34.7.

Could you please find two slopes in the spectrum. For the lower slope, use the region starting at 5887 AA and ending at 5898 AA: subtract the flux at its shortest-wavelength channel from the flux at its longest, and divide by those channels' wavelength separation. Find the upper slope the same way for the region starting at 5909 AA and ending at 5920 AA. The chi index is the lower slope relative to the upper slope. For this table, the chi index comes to 2.5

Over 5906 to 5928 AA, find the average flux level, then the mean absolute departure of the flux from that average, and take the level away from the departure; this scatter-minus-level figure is -5.41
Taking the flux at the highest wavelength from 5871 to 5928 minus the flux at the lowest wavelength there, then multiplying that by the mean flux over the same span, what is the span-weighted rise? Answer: -1.3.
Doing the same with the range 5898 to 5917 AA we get 1.8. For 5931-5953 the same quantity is 0.1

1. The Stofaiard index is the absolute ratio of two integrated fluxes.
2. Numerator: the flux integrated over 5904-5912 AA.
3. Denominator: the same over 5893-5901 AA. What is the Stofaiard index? 1.16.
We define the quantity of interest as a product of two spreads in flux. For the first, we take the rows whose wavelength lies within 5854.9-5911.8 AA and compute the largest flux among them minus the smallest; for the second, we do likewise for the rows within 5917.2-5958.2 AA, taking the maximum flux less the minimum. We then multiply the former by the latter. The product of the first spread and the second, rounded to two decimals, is 0.97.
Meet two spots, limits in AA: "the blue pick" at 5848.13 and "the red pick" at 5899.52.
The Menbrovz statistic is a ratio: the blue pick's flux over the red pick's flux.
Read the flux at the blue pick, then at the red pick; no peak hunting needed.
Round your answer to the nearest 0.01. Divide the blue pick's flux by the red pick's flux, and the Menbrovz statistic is 1.23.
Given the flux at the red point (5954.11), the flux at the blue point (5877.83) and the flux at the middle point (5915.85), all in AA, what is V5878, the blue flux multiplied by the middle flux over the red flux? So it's 5.29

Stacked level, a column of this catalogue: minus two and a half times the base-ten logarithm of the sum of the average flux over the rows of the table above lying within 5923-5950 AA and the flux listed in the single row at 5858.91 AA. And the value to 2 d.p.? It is -2.59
